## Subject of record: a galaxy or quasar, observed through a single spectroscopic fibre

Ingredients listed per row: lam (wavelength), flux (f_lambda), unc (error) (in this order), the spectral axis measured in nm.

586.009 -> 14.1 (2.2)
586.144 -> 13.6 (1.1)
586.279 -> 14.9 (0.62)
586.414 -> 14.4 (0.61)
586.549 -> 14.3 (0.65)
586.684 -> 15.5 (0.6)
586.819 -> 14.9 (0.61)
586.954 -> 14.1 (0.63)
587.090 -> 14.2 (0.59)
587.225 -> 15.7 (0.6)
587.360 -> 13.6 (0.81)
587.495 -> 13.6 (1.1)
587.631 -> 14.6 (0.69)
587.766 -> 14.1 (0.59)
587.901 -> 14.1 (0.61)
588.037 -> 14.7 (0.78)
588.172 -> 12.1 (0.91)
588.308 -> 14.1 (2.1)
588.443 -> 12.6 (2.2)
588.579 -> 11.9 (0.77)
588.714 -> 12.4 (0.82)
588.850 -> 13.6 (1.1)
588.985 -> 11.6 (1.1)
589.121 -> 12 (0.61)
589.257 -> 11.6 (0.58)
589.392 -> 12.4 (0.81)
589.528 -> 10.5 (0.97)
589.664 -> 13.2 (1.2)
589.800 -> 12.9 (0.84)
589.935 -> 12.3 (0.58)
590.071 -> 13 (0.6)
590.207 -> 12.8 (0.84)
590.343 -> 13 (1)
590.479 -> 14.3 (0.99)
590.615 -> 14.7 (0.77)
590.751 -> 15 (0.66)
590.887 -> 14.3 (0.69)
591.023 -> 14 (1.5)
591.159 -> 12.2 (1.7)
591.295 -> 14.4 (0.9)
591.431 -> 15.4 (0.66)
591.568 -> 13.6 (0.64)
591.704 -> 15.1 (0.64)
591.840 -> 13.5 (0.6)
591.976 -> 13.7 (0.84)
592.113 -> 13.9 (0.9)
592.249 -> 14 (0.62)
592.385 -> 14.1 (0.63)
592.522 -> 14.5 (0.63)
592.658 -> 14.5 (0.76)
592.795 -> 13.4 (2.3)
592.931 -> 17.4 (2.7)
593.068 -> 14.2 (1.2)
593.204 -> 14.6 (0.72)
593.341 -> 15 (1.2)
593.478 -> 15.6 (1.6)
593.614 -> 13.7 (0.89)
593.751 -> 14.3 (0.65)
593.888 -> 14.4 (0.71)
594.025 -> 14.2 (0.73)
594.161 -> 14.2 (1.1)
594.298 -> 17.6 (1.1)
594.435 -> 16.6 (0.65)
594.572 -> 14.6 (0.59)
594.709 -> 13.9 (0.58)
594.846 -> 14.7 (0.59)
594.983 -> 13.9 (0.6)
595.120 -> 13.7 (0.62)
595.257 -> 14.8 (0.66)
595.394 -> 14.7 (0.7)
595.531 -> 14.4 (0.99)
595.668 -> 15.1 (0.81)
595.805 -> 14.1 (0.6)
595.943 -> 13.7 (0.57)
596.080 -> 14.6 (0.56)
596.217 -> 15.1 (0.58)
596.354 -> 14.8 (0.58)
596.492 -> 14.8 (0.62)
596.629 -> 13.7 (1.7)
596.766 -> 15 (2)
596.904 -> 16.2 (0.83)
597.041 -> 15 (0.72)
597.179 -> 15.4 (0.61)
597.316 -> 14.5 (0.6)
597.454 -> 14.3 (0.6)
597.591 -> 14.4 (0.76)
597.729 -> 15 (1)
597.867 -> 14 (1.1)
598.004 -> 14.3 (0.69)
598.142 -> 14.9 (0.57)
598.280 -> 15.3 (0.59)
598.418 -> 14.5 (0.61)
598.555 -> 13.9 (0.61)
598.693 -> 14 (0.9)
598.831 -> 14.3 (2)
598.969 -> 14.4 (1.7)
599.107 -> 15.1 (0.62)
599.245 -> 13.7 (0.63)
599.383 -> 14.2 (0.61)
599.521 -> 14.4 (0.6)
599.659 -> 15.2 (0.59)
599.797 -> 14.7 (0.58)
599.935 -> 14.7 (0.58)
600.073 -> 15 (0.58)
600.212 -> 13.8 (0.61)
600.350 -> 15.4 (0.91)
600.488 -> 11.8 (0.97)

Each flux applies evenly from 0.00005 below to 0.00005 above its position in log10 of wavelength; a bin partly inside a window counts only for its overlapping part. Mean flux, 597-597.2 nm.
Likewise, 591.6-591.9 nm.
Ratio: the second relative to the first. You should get 0.94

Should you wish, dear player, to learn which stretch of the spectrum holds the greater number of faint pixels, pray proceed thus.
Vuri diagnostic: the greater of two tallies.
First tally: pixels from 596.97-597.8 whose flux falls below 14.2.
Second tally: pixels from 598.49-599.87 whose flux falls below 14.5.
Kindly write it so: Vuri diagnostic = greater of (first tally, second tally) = 7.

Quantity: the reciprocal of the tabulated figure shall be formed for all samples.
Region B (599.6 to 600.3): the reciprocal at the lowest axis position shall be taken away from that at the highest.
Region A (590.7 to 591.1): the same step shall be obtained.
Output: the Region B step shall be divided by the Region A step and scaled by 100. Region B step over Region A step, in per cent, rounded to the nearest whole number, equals 140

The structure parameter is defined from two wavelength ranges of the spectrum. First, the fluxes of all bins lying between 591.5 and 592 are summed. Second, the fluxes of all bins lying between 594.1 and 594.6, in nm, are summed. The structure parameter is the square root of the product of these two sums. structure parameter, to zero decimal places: 59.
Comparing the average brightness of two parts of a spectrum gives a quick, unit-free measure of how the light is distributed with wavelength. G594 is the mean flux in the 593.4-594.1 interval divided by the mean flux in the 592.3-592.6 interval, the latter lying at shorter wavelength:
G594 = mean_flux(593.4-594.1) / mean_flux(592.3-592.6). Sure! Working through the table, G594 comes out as 1.01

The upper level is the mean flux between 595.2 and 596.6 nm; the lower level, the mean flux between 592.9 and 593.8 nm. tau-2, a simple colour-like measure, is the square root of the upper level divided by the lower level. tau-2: 0.99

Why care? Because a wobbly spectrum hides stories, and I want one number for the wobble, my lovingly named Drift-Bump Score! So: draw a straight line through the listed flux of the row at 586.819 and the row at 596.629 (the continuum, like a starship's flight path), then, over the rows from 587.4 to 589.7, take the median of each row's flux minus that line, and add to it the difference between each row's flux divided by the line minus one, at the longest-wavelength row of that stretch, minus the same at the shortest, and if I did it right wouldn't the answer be -2.1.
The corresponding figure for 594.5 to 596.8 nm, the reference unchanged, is 0.8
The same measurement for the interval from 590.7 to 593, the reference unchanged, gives 0.1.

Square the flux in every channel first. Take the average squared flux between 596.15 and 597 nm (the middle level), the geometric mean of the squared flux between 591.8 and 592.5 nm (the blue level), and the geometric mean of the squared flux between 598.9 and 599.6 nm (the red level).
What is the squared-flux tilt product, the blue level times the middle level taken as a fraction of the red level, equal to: 208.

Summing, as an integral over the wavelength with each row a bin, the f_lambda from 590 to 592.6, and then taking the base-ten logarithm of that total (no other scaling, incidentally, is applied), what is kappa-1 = 1.56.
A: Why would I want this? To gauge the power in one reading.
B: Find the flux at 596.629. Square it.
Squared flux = 188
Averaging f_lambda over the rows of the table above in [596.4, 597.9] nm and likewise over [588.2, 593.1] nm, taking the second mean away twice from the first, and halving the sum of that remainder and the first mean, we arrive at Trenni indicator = 1.3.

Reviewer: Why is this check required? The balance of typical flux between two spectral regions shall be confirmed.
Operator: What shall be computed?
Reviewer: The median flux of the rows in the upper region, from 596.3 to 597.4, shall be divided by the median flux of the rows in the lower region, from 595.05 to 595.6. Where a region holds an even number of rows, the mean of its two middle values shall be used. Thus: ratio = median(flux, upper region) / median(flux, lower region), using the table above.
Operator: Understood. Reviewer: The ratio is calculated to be 1.02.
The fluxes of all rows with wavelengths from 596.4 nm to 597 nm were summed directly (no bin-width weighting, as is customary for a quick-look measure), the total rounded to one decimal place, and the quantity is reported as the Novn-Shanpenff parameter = 59.7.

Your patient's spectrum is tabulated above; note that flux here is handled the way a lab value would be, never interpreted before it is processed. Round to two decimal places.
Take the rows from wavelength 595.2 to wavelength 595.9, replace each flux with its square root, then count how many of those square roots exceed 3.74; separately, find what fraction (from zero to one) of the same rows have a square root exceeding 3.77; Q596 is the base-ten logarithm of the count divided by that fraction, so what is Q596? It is 0.80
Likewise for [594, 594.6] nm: 0.92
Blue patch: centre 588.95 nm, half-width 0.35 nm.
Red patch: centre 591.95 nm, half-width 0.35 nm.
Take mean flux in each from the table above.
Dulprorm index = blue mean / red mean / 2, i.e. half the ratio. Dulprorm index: 0.436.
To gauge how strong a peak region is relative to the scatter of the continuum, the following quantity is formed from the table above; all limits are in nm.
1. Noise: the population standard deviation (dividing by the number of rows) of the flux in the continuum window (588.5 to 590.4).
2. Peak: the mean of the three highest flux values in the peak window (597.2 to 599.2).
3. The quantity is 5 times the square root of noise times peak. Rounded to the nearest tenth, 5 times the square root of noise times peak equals 17.2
